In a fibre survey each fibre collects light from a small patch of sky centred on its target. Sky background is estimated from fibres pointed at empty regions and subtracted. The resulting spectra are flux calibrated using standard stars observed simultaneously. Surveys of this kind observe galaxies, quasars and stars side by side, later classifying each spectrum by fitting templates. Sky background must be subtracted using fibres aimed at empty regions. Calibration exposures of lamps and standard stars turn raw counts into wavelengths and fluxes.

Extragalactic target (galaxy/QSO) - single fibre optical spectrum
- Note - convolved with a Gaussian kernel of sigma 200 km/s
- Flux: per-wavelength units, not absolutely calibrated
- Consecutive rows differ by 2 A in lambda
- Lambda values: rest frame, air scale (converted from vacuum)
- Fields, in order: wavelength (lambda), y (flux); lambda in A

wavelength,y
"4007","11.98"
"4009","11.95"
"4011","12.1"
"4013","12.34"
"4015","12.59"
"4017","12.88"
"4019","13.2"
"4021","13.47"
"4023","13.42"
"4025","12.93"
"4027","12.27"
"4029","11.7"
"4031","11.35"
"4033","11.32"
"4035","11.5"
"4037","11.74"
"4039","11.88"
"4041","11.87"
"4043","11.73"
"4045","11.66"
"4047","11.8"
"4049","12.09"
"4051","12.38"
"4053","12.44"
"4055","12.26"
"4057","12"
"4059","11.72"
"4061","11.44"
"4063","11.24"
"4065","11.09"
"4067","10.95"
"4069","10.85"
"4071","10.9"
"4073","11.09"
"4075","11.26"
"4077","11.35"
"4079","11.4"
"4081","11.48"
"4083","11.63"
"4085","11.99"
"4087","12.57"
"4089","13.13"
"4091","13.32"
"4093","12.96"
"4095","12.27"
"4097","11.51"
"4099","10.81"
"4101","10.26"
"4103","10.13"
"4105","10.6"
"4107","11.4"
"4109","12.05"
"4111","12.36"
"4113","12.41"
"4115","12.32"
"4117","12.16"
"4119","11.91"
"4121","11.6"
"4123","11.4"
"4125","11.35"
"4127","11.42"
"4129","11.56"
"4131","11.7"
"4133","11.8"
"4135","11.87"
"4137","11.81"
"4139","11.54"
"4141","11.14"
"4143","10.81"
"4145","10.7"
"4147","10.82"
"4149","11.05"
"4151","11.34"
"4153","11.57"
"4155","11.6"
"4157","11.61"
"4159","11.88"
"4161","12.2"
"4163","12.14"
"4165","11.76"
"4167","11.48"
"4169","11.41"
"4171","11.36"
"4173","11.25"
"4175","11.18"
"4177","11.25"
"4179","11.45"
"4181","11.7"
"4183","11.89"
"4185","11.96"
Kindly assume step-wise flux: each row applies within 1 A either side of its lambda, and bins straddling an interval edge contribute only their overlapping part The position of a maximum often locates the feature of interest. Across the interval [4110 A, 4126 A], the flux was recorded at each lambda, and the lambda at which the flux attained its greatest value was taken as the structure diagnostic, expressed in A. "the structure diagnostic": 4113 A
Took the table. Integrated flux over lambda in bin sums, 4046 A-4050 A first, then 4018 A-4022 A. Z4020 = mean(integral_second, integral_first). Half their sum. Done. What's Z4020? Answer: 50.6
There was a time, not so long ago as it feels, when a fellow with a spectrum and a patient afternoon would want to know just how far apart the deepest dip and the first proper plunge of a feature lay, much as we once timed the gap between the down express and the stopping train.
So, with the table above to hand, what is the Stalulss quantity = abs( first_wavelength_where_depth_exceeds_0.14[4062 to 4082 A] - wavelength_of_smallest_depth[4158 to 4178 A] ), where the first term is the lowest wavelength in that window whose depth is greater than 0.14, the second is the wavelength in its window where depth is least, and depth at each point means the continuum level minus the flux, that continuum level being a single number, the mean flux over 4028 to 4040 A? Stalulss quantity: 98 A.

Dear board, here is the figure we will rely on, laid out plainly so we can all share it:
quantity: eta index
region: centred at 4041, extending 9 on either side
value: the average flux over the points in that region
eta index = 11.7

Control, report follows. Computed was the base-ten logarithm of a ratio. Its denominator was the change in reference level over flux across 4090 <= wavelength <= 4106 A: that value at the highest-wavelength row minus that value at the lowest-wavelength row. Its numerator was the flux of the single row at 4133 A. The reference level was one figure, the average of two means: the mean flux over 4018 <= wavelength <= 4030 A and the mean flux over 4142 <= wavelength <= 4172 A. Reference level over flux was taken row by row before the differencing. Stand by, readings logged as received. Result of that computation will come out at 1.7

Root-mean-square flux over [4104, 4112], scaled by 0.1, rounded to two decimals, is 1.16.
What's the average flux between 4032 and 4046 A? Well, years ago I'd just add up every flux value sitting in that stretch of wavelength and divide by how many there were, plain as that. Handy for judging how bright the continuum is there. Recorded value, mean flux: 11.67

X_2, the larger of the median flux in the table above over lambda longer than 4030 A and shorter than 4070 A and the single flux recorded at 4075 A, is 11.7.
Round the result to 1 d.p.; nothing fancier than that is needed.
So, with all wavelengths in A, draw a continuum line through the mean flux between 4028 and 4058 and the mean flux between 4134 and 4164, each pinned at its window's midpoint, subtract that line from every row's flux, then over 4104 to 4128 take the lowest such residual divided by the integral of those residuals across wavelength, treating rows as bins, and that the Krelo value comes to -0.3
